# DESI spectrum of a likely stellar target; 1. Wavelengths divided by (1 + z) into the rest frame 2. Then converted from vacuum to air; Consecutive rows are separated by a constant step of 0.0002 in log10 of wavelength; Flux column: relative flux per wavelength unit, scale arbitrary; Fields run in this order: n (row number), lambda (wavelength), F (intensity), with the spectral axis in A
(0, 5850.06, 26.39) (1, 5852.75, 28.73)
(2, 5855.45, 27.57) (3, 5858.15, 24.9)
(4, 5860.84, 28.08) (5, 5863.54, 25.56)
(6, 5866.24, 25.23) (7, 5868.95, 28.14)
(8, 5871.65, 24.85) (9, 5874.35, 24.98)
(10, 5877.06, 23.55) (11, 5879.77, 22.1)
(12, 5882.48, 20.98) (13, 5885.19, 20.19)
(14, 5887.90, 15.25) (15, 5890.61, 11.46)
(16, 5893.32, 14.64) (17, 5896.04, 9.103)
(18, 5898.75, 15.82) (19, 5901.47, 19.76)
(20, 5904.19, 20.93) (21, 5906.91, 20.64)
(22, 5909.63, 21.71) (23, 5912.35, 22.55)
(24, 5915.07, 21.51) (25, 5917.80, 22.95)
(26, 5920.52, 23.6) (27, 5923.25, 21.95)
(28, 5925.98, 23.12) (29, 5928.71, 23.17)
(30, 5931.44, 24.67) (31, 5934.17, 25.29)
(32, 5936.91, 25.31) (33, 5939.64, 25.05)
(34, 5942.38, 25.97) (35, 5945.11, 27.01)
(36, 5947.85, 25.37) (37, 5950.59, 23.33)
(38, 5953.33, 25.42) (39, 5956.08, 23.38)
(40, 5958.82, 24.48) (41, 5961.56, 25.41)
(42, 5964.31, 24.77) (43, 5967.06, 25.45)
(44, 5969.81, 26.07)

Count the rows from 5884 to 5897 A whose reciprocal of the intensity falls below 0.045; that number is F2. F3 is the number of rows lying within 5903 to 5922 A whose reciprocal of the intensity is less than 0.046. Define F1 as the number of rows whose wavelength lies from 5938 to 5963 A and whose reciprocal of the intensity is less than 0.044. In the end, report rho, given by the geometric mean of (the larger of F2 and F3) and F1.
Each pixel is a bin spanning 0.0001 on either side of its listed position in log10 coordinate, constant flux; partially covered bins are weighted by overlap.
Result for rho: 5.2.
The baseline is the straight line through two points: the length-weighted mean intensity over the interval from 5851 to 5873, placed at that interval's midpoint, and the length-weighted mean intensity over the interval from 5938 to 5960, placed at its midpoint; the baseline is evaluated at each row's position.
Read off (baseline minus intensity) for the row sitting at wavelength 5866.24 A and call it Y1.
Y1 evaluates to 1.3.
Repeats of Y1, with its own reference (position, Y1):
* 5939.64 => 0.1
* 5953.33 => -0.5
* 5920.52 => 1.9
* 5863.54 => 1.0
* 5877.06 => 2.8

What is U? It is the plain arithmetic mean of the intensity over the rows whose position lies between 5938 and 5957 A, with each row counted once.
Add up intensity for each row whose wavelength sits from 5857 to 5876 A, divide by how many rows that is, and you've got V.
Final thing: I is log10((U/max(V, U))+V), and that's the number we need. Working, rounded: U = 25.1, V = 26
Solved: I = 1.43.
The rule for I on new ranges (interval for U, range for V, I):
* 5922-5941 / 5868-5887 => 1.39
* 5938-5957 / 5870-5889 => 1.36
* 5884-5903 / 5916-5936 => 1.38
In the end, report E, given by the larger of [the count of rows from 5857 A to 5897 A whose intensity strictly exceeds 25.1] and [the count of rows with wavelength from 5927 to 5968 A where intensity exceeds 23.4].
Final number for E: 12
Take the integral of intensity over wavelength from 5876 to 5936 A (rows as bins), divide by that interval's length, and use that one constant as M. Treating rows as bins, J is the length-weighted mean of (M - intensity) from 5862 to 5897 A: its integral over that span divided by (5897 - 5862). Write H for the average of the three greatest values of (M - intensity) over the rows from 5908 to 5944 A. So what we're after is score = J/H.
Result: 0.3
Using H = -1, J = 0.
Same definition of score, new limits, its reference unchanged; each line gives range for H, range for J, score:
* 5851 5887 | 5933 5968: 5.8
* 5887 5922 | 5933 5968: -0.6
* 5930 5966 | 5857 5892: 0.7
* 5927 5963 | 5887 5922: -0.6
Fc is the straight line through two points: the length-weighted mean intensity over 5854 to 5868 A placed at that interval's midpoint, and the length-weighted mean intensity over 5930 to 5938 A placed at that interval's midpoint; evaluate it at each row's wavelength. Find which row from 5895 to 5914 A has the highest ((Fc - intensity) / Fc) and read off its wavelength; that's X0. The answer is 5896.04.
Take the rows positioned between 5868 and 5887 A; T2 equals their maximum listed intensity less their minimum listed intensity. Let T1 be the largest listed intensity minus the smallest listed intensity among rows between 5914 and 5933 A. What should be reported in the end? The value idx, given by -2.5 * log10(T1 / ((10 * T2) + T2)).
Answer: 3.6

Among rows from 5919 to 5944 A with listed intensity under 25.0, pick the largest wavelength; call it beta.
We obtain 5931.44 A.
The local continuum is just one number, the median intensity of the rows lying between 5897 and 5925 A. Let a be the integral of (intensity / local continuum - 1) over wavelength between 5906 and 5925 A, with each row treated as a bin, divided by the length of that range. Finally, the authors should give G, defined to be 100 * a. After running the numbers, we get 3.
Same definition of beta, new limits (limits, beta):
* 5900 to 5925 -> 5923.25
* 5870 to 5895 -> 5893.32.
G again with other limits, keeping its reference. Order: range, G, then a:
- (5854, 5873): 22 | 0.22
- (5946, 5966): 14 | 0.14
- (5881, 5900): -29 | -0.29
